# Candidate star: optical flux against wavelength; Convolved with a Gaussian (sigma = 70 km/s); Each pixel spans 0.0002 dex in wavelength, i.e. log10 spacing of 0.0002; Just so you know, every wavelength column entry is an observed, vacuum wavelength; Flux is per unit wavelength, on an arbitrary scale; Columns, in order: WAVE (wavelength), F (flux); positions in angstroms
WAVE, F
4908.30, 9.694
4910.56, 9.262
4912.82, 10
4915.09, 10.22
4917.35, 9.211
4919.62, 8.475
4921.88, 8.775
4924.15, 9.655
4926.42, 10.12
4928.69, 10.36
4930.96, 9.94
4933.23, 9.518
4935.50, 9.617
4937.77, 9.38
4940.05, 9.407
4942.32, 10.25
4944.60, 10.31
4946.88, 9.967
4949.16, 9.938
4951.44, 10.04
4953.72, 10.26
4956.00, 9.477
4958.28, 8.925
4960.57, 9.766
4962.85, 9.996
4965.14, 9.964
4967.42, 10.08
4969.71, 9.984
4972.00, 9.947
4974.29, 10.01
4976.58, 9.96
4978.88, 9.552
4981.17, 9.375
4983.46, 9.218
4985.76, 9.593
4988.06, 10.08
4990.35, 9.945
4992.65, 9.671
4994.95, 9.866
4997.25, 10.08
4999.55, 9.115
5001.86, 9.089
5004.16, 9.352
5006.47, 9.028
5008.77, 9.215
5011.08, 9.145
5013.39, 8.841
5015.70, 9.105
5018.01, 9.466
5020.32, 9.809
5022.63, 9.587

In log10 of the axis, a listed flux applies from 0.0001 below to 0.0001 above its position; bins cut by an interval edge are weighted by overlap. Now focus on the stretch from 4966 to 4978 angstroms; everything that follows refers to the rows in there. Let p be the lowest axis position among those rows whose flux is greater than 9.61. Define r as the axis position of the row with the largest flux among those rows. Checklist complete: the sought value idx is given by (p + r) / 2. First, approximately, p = 4967.42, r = 4967.42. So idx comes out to 4967.4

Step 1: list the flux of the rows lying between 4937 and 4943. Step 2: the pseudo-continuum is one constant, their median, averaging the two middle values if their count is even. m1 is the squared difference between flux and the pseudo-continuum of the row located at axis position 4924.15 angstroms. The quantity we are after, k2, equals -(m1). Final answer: -0.1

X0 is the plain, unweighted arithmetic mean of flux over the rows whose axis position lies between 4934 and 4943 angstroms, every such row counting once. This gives 9.7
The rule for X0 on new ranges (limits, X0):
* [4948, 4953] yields 10.0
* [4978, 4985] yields 9.4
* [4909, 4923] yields 9.3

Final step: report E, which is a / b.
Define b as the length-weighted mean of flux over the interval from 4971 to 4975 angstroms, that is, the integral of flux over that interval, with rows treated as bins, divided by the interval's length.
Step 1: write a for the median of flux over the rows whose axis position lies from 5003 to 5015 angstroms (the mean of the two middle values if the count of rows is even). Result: 0.917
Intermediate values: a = 9.1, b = 10.0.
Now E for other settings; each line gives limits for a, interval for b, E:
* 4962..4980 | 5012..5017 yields 1.109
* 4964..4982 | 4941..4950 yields 0.986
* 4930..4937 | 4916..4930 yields 1.017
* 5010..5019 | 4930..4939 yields 0.950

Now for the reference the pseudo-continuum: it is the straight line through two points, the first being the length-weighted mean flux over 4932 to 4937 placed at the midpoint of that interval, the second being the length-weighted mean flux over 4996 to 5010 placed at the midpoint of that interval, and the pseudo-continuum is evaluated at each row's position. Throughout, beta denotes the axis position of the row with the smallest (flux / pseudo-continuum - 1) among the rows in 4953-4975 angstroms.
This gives 4958.28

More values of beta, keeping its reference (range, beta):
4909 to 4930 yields 4919.62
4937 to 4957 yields 4937.77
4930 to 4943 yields 4937.77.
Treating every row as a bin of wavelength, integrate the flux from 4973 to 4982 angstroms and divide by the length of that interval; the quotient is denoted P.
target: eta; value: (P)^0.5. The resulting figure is 3.12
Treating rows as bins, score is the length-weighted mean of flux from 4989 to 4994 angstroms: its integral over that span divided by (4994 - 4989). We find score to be 9.83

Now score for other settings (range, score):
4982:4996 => 9.72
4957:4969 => 9.75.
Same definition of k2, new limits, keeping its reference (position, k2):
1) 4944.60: -0.8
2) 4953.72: -0.7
